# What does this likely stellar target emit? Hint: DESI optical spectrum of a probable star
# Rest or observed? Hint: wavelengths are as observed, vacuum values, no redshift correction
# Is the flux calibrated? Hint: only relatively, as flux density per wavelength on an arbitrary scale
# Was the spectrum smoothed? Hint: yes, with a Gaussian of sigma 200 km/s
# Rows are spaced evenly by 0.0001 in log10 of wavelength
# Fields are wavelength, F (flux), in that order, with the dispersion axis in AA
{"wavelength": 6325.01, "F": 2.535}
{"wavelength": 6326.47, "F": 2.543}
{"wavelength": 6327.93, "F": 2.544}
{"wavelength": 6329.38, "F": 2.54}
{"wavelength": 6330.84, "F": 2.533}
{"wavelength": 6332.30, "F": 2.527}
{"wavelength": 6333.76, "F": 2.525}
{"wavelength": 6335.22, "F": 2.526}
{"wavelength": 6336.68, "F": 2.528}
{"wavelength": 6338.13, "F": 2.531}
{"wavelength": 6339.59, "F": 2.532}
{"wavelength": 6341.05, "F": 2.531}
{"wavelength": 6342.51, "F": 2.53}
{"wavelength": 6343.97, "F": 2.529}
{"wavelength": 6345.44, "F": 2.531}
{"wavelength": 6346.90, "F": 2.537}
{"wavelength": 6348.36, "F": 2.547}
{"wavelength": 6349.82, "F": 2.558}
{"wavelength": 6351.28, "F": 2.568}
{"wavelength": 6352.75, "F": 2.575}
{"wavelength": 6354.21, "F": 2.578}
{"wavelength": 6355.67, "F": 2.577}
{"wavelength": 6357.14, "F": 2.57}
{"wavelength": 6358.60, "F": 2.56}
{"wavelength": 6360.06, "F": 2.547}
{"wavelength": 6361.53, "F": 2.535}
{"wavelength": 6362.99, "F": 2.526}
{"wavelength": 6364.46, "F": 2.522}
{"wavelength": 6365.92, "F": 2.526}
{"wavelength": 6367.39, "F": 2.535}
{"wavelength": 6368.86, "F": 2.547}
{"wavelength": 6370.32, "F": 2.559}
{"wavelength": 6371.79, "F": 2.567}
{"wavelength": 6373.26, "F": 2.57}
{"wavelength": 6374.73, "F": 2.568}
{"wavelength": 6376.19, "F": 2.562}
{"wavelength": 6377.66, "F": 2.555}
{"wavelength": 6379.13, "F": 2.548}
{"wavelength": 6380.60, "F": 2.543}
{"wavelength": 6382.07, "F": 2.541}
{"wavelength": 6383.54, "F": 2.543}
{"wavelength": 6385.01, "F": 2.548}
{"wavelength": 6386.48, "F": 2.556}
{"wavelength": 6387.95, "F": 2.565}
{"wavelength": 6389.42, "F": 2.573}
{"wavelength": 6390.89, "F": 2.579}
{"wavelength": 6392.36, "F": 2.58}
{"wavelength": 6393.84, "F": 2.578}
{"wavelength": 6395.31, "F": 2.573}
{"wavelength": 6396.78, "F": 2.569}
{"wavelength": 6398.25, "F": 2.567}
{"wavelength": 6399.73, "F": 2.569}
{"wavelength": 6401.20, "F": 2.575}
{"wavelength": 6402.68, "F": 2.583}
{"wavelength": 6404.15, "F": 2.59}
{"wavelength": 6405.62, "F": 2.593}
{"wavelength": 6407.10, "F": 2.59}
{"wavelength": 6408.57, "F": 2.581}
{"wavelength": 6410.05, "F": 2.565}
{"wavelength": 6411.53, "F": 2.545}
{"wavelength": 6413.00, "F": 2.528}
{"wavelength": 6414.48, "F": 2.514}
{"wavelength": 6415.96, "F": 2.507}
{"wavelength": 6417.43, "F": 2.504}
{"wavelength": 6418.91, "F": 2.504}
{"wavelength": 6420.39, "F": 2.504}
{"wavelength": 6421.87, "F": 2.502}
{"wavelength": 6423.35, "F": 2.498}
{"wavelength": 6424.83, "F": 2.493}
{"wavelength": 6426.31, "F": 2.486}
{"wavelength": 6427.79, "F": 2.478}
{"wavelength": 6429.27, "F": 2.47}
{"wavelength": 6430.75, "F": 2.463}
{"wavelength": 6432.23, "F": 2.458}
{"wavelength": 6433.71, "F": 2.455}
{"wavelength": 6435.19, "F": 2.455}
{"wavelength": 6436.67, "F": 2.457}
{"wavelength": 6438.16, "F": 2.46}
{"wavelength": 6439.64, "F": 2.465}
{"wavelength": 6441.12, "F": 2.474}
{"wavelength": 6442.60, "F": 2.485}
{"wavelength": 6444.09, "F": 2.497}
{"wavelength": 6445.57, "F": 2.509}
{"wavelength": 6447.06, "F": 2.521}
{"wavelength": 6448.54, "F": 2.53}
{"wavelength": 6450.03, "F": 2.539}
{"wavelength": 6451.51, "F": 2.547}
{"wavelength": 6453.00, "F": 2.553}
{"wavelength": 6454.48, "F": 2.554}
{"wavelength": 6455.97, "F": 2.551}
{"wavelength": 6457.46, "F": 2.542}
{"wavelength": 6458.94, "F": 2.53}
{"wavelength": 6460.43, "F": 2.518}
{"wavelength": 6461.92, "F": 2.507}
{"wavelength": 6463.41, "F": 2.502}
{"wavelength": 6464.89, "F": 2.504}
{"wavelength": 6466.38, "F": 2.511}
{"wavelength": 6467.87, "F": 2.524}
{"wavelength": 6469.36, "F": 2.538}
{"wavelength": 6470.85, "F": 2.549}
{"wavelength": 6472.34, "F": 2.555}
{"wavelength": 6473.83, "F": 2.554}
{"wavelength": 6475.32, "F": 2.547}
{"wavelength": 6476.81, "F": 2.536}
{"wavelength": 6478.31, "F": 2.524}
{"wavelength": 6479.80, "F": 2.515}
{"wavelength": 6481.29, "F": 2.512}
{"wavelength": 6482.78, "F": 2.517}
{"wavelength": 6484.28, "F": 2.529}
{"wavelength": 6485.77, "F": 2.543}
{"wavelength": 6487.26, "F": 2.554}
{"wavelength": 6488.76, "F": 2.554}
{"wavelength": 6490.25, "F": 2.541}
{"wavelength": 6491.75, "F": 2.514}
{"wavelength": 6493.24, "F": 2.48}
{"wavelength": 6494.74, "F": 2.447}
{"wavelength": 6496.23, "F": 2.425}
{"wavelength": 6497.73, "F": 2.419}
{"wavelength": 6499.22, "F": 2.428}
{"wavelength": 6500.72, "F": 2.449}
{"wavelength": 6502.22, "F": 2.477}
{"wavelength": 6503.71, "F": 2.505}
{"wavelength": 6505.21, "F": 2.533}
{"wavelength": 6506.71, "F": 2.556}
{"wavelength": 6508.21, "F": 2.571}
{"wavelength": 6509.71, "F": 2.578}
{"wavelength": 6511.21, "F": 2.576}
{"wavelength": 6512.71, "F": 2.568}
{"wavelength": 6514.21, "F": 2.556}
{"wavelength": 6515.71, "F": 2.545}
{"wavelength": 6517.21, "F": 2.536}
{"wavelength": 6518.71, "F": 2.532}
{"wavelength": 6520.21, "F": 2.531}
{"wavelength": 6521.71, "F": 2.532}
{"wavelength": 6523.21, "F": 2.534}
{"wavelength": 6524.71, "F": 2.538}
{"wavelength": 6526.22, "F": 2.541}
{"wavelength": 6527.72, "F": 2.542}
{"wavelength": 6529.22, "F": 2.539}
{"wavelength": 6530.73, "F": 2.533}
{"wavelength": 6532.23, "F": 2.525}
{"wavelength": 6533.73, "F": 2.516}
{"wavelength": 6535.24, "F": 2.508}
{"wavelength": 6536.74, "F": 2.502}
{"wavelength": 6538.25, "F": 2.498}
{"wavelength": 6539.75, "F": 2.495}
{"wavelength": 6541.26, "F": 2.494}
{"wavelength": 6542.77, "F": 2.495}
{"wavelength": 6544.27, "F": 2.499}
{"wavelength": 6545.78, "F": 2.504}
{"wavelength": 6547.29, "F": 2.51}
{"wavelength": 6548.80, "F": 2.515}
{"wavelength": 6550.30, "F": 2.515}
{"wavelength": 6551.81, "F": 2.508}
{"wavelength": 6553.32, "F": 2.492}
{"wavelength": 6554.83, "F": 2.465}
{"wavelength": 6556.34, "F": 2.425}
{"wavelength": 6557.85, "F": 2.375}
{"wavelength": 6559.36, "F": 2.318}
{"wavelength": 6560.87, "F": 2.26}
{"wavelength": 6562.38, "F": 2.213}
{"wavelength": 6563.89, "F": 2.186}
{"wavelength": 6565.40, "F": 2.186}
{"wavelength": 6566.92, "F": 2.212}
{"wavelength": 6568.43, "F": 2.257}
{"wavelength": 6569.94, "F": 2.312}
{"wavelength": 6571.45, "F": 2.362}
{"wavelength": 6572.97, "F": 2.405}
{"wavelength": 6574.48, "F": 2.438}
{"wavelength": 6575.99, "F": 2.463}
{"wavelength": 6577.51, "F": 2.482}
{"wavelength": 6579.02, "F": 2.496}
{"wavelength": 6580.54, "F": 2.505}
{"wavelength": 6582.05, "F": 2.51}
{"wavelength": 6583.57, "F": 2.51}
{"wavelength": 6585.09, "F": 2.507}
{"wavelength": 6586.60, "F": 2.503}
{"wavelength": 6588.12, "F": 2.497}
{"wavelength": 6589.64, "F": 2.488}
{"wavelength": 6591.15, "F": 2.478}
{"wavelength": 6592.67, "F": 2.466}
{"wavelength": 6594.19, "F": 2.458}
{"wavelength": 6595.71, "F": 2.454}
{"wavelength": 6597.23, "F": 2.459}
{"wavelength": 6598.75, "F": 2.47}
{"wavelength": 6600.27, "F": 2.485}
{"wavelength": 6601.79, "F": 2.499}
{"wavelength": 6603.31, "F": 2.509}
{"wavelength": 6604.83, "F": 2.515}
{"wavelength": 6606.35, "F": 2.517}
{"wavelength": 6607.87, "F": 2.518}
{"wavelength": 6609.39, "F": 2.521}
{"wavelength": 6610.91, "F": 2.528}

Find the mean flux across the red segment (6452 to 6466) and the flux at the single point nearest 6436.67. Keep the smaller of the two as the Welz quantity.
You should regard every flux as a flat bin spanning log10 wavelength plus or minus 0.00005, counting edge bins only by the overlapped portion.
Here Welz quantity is 2.46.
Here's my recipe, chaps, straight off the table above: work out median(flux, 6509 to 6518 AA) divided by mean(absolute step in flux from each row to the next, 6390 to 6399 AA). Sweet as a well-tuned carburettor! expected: 915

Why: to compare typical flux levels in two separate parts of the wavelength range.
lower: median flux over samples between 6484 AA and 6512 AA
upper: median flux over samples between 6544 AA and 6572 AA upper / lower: 0.94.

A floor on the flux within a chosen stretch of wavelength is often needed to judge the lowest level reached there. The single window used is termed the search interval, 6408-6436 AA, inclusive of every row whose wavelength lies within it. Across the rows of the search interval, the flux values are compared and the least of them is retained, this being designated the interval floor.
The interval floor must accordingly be 2.455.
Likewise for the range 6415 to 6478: 2.455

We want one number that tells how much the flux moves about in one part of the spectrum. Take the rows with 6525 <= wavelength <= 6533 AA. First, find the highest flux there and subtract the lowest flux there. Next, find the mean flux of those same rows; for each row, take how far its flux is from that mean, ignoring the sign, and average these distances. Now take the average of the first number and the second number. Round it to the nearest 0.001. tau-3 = 0.011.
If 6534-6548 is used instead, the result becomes 0.010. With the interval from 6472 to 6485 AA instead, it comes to 0.029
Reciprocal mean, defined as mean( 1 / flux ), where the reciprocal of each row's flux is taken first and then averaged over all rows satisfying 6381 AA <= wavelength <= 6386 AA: 0.393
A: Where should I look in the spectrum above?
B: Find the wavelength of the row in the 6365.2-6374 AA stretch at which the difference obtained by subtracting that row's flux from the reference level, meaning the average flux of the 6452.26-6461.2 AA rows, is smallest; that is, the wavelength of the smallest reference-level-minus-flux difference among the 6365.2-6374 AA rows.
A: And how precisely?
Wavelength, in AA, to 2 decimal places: 6373.26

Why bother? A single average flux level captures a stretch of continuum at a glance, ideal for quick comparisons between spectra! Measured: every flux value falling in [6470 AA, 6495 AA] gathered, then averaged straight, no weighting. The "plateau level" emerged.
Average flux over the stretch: 2.53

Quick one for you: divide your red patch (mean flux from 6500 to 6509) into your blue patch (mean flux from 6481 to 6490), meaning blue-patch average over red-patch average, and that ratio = 1.01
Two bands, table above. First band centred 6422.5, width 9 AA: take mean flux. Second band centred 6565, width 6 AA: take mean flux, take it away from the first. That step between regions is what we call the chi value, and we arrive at 0.30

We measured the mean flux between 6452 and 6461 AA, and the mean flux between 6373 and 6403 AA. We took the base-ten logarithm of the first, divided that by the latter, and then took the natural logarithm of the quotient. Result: -1.845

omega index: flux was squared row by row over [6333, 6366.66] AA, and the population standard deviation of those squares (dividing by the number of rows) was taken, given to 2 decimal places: 0.10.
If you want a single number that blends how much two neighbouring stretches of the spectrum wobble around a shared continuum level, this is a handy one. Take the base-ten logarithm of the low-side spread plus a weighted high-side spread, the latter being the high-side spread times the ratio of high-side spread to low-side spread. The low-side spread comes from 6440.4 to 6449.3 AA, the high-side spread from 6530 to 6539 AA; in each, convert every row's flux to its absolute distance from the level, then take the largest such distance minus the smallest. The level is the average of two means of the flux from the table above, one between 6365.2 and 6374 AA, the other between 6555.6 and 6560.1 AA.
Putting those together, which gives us -1.11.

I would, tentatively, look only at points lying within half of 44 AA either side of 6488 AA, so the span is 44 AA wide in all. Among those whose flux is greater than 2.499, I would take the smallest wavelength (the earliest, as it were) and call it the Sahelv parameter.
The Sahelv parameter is 6466.38 AA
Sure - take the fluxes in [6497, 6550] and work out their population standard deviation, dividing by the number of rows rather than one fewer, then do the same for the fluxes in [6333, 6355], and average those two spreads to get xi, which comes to 0.027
